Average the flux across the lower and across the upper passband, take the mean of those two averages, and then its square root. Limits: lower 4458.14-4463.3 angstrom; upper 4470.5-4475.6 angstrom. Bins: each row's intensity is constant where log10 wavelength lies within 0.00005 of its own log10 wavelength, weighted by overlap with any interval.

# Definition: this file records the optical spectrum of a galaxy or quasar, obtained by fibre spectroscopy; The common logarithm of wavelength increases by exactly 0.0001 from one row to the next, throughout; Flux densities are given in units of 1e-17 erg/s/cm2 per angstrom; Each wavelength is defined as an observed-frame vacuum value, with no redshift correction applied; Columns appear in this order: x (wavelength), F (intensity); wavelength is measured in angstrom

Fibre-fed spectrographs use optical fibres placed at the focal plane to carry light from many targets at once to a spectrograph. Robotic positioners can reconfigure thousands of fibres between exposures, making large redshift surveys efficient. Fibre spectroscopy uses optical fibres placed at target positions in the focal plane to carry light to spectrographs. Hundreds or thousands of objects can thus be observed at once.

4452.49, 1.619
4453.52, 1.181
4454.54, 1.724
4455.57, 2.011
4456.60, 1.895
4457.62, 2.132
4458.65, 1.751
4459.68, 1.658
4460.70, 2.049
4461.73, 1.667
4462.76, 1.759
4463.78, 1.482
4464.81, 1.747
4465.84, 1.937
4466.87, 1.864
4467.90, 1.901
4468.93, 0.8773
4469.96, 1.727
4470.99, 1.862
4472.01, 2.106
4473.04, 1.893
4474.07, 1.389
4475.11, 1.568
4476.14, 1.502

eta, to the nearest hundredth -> 1.33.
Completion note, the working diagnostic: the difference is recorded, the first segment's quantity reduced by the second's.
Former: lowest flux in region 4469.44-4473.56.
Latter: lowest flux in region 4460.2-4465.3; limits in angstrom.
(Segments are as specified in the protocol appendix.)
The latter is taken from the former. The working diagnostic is 0.2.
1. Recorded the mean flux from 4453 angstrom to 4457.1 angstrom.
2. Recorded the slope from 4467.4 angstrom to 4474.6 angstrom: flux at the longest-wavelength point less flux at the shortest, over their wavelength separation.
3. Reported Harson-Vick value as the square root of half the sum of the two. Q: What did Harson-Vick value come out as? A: 0.90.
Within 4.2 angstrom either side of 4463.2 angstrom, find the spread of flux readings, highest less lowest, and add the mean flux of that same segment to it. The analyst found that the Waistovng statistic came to 2.34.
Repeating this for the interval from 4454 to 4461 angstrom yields 2.36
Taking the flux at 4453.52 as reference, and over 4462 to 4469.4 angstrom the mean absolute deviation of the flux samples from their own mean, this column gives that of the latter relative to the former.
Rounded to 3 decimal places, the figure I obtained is 0.229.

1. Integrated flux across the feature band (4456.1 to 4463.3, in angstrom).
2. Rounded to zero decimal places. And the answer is 13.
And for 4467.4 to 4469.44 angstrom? 3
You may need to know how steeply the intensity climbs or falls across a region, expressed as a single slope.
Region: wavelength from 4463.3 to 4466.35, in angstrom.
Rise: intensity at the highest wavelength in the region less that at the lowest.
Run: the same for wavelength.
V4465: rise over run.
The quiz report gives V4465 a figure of 0.22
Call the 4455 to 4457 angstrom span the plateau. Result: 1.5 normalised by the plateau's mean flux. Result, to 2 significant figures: 0.77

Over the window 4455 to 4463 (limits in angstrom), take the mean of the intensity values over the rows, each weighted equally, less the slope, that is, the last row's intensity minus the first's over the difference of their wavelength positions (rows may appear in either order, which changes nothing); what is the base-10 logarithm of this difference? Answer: 0.28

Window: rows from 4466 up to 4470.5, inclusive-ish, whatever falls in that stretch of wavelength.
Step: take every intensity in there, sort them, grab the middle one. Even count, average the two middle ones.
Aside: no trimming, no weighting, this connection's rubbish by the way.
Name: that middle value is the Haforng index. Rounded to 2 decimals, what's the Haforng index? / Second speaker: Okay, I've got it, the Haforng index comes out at 1.80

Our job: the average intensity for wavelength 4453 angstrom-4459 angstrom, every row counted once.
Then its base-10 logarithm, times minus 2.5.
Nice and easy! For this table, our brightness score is -0.627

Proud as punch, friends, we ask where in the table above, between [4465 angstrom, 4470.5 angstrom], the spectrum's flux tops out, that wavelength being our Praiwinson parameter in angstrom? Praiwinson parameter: 4465.84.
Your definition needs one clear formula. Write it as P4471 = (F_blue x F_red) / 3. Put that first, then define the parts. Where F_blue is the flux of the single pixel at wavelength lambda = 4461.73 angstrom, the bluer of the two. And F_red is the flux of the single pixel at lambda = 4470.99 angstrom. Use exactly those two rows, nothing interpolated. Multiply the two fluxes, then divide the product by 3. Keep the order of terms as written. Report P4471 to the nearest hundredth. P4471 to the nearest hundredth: 1.03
